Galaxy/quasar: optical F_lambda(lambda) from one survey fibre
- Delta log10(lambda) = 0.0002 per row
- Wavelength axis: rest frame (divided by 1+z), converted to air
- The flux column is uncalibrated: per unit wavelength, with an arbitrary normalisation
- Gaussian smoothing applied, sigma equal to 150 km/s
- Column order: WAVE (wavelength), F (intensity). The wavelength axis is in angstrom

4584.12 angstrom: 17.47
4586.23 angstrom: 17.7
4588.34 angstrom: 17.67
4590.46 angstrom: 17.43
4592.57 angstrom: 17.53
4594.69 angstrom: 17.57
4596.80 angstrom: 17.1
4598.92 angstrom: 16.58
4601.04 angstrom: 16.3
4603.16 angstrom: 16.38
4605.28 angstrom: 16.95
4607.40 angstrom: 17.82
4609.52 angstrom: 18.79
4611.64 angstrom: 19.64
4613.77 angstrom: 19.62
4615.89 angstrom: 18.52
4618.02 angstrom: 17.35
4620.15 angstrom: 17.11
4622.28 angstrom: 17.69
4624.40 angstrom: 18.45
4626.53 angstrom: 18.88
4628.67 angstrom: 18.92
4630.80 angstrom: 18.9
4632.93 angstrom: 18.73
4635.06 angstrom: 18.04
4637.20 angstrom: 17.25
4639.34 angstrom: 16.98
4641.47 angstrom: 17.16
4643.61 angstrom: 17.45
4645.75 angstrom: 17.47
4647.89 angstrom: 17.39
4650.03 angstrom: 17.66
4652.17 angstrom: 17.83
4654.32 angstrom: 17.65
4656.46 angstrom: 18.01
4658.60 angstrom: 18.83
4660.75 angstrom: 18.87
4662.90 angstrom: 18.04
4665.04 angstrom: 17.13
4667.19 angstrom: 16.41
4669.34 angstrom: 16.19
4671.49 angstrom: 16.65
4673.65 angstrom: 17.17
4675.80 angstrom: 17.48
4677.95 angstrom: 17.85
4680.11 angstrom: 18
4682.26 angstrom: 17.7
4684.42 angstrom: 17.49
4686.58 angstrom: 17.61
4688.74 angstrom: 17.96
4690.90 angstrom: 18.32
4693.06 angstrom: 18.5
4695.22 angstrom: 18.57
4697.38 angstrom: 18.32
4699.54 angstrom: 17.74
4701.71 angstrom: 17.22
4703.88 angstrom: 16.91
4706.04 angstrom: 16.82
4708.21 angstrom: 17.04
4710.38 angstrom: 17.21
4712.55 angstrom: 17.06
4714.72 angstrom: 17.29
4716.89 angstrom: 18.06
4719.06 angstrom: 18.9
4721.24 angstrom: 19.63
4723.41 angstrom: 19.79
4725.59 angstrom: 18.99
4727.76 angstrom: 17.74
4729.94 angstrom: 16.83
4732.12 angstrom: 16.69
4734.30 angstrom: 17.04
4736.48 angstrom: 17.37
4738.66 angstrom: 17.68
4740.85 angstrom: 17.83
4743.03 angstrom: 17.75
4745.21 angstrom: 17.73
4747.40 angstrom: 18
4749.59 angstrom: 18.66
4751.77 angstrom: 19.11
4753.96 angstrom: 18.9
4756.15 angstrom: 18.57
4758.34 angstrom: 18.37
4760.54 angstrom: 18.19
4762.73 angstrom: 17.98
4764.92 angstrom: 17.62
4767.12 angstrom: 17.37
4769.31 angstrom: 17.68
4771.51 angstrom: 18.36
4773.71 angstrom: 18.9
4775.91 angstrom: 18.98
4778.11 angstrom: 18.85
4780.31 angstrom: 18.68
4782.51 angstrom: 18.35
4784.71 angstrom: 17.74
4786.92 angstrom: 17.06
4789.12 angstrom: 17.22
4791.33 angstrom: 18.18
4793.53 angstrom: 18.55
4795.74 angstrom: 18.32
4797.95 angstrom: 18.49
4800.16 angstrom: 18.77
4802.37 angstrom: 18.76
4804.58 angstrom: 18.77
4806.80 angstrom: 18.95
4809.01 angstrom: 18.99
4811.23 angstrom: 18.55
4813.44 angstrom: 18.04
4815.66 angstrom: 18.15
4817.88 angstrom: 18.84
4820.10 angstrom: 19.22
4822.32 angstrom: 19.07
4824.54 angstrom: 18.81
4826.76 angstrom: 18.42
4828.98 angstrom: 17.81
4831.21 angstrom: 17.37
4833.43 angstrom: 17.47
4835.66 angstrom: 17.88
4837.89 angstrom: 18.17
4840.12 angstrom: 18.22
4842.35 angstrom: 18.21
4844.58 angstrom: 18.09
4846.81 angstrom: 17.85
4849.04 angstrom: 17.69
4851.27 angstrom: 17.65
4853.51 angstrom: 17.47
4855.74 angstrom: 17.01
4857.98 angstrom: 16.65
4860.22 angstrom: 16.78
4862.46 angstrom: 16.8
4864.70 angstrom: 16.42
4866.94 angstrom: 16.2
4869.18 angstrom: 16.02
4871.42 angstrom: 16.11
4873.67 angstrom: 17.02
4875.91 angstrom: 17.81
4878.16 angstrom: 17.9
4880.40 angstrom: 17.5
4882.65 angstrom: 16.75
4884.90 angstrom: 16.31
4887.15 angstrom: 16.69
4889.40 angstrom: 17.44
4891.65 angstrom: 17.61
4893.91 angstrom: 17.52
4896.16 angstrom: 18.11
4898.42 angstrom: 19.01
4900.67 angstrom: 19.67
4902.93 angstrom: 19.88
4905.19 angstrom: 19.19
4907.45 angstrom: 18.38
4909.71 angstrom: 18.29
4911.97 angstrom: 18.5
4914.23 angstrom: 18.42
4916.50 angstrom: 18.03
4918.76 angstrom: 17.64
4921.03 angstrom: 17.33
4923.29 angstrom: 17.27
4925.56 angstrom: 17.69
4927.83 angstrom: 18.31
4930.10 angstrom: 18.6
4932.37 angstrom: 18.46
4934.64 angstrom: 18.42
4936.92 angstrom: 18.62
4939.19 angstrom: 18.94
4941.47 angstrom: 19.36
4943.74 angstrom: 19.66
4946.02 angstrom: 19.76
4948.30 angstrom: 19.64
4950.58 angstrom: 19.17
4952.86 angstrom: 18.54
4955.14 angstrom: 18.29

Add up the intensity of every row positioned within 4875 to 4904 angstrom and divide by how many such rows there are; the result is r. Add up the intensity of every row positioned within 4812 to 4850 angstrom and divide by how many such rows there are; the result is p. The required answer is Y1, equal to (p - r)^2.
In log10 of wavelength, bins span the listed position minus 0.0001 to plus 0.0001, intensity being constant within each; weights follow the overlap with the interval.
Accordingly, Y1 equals 0.1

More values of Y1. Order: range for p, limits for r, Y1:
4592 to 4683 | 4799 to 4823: 1.0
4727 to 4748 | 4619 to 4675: 0.1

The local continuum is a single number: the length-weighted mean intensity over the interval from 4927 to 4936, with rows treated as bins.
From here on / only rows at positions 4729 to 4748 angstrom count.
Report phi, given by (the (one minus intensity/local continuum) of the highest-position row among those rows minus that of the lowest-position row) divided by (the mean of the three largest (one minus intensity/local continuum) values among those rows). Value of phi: -0.7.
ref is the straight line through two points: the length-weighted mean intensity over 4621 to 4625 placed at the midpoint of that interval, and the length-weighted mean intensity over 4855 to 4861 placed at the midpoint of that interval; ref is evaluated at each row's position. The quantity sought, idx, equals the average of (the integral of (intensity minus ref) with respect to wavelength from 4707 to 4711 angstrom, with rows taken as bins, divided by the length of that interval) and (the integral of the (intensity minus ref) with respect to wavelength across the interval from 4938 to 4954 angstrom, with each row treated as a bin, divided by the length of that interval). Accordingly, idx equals 1.25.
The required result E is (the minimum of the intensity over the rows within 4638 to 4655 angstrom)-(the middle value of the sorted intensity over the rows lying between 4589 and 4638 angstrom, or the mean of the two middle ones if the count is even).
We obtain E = -0.7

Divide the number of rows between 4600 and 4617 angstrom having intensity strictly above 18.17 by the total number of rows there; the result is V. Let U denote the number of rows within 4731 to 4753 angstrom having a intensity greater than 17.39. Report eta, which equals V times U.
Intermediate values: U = 7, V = 0.50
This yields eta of 3.5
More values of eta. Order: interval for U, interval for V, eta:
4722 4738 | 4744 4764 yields 2.0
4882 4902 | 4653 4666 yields 2.0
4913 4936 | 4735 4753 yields 2.0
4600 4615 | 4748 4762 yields 4.0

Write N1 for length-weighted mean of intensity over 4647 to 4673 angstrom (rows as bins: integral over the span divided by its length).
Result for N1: 17.5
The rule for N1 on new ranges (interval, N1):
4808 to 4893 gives 17.6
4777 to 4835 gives 18.4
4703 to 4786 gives 18.0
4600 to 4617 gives 18.0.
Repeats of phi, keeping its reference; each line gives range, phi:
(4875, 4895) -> 0.2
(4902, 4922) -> 3.3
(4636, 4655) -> -0.3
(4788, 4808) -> -3.2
